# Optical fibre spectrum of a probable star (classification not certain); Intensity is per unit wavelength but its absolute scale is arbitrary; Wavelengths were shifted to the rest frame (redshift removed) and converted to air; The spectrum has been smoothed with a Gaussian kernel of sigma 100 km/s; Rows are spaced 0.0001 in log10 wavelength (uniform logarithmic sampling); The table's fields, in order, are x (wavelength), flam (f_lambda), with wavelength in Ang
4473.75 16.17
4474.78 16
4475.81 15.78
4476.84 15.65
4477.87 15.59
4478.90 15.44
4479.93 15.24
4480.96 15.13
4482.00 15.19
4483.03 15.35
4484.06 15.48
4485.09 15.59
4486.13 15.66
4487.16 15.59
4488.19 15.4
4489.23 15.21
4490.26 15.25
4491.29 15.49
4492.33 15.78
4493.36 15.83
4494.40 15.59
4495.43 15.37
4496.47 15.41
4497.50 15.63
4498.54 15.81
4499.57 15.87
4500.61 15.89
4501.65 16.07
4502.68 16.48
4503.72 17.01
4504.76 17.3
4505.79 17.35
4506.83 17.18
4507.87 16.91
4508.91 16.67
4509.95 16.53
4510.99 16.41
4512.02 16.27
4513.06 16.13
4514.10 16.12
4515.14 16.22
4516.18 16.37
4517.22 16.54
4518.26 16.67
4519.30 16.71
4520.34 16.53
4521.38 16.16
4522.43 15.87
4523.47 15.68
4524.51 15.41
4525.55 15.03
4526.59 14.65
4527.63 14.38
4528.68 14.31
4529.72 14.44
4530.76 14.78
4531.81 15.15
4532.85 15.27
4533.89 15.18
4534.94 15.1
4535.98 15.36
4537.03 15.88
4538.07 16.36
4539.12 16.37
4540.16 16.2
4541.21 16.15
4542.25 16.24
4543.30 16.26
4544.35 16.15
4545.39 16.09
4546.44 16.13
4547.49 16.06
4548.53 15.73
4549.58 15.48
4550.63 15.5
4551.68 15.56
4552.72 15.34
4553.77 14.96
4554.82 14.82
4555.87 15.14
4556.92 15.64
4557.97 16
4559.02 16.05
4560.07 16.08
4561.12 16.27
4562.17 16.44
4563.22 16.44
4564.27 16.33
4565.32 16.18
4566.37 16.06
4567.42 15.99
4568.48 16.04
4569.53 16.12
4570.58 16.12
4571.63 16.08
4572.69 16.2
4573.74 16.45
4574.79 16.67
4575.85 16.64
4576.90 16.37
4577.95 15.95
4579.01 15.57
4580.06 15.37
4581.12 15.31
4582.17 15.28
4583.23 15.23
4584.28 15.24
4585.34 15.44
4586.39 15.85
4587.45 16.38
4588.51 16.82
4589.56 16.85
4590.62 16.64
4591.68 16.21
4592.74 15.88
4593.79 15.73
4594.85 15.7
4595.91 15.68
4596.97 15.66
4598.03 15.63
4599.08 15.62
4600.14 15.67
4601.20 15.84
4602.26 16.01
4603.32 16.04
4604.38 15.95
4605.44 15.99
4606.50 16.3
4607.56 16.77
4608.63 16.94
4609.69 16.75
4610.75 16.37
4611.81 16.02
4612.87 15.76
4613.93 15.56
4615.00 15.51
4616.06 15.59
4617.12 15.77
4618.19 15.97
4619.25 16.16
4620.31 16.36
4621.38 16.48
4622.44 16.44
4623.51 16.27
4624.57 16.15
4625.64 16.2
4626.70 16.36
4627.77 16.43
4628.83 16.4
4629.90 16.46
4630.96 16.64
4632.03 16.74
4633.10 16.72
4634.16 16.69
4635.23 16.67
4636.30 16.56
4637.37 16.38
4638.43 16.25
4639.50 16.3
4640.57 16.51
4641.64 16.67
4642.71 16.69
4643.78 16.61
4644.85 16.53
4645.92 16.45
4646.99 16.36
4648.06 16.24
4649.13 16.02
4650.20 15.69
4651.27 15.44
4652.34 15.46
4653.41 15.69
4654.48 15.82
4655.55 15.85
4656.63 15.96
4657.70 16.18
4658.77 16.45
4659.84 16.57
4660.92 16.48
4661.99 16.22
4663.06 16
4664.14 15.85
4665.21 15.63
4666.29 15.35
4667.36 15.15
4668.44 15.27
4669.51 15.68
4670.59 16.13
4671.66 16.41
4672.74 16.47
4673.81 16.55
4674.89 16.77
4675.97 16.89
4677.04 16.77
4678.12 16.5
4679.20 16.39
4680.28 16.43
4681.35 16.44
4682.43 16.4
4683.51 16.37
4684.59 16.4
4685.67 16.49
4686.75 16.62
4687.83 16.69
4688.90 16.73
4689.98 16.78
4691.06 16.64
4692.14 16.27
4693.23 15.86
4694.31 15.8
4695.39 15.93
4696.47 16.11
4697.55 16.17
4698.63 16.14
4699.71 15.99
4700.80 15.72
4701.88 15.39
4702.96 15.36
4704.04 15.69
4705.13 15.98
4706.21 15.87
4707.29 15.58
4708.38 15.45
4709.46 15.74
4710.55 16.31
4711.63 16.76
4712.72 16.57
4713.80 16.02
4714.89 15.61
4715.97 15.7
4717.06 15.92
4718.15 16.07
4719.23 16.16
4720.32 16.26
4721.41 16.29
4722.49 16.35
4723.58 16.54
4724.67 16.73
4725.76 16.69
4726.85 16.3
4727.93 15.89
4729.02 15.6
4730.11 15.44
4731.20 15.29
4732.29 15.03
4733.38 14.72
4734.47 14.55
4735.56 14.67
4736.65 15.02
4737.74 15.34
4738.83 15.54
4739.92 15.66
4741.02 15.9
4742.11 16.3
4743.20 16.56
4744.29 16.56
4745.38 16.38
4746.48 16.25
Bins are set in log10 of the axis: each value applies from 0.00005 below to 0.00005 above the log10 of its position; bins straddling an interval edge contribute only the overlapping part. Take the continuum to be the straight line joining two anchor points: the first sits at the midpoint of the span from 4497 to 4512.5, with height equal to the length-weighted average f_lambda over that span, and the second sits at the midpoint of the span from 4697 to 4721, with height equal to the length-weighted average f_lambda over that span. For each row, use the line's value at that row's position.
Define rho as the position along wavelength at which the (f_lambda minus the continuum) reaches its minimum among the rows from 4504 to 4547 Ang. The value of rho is 4528.68 Ang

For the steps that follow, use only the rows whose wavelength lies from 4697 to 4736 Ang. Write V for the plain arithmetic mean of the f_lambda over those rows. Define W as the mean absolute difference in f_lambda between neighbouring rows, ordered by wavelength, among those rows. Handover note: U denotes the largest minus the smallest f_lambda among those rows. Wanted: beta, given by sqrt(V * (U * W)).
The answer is 2.80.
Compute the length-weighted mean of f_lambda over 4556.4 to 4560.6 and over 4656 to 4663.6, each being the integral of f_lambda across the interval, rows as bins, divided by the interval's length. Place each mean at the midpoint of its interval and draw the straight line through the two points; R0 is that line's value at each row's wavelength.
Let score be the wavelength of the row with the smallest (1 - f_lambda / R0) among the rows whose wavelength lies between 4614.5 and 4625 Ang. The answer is 4621.38 Ang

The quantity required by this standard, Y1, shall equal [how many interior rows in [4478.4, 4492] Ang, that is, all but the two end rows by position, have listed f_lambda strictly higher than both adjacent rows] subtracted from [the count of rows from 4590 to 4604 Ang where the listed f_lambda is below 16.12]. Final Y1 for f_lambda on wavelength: 10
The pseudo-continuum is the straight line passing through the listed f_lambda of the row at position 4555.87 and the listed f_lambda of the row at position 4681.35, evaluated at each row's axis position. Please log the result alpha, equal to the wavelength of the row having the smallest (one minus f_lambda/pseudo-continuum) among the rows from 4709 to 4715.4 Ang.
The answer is 4711.63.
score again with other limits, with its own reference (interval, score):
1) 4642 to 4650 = 4642.71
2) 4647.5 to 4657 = 4648.06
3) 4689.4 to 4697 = 4689.98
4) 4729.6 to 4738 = 4730.11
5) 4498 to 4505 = 4504.76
